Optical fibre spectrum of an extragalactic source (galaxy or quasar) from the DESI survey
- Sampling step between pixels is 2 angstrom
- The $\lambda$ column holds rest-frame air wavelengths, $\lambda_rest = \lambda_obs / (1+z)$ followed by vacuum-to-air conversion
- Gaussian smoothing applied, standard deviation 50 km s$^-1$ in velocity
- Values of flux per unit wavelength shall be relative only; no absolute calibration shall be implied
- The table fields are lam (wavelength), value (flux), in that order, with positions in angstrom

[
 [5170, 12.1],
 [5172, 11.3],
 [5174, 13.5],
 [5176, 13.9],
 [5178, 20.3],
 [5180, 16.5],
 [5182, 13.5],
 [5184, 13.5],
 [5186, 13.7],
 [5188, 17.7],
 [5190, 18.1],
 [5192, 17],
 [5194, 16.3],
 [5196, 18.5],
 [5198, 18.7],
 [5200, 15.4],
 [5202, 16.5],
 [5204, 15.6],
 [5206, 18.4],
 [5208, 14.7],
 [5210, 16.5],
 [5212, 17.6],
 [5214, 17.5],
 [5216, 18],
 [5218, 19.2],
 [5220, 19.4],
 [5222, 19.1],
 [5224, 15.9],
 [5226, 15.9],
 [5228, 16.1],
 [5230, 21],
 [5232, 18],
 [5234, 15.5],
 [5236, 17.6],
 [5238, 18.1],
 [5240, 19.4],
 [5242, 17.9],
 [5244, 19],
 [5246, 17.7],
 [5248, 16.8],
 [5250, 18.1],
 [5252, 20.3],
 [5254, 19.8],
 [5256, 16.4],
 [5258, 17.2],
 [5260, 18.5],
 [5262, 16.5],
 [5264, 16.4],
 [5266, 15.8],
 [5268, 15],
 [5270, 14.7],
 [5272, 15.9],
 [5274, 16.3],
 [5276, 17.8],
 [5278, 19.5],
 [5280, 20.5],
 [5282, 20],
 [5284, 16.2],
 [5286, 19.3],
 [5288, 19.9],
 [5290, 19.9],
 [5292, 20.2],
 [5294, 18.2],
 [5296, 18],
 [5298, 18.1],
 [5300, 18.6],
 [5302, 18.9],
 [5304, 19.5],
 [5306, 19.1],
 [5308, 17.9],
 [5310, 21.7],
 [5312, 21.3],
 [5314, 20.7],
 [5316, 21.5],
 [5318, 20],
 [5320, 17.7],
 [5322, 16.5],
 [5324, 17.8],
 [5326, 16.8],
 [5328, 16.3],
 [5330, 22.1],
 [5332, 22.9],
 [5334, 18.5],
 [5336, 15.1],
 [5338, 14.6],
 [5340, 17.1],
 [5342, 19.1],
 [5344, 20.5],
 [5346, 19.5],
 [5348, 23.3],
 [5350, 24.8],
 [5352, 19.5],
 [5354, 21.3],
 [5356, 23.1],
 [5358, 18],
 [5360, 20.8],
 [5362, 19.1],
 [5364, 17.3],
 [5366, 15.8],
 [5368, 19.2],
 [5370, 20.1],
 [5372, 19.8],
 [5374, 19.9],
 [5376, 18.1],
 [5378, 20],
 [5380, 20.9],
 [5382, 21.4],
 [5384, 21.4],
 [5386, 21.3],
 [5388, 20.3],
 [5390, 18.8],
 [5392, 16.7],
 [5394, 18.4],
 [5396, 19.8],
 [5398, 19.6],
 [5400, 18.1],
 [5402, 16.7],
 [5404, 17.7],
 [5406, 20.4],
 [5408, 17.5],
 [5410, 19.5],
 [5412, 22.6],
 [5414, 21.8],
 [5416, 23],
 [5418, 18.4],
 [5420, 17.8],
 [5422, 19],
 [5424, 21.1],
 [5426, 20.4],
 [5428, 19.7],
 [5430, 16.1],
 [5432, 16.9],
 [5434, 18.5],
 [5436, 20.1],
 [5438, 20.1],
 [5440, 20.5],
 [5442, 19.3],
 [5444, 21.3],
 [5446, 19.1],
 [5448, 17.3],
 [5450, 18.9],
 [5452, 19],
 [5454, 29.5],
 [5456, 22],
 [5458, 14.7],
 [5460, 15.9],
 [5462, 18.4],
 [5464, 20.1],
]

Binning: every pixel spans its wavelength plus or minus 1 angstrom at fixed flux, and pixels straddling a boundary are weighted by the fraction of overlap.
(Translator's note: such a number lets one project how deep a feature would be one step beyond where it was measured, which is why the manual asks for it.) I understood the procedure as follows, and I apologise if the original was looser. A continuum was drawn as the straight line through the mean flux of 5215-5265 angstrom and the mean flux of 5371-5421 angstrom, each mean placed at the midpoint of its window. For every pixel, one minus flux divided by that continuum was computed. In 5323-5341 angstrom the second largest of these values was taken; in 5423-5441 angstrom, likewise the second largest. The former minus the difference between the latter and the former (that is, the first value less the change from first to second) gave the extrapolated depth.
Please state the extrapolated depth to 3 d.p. 0.252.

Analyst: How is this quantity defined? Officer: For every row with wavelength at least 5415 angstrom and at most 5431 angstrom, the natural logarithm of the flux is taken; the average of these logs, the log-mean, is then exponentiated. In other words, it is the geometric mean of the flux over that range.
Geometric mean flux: 19.3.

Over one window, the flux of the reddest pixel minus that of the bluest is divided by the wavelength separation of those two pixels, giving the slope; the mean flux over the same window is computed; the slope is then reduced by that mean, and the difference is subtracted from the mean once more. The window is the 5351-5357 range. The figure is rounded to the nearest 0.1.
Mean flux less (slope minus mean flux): 41.7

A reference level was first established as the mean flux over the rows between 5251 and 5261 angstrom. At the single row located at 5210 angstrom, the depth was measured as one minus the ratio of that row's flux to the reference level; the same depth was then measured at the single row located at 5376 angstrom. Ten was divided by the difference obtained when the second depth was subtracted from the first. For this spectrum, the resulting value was 115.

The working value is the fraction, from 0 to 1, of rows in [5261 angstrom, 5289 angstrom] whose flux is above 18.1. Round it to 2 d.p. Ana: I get 0.36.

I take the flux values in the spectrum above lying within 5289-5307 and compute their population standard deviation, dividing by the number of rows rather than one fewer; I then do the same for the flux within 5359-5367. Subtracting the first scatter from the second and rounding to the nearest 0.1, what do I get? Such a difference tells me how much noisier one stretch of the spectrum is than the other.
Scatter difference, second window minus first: 1.1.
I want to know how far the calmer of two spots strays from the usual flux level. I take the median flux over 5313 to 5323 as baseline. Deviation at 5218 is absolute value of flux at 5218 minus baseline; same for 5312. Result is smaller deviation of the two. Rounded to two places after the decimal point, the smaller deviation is 0.80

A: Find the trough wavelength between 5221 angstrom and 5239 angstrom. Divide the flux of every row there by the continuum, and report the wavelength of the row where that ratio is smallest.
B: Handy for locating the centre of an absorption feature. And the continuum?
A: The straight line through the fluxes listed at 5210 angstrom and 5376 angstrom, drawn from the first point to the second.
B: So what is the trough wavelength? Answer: 5234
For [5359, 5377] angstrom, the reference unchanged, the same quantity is 5366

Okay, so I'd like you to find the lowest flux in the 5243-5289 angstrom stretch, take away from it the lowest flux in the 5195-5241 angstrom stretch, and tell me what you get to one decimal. 0.0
